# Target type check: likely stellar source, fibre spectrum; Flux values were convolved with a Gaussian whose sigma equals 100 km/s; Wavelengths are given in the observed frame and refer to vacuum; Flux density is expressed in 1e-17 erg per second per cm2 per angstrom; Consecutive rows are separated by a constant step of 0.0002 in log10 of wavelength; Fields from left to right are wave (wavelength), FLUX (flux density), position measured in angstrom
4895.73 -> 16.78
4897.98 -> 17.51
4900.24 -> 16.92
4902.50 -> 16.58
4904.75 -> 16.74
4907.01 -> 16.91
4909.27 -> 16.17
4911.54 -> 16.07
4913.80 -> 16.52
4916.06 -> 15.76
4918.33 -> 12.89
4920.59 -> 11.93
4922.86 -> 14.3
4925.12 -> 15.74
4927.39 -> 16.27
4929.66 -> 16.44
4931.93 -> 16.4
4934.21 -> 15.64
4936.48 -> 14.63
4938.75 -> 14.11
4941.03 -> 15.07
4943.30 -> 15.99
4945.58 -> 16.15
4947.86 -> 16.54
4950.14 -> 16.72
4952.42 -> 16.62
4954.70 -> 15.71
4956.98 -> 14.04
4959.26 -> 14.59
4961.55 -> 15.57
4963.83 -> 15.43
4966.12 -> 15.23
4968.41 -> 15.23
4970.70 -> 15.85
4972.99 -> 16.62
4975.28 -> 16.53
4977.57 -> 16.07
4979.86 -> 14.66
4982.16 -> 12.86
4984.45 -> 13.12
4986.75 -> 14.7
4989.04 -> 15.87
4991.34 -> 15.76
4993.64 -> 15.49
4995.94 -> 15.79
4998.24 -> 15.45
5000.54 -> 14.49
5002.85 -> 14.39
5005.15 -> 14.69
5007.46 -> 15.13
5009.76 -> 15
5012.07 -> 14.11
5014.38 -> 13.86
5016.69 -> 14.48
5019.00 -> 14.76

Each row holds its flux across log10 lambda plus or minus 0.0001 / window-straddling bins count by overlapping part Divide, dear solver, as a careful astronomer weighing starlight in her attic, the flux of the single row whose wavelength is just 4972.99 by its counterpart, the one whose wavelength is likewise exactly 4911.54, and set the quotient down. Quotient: 1.03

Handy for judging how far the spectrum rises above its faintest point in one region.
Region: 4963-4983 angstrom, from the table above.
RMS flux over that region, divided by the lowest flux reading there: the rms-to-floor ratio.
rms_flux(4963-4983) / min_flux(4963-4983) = 1.20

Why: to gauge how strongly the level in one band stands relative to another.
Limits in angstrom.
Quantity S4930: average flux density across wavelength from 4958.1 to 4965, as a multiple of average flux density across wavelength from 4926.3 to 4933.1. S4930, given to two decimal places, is 0.93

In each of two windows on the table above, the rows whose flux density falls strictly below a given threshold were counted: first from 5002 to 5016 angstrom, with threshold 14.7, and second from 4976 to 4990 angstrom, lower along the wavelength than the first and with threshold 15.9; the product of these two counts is 20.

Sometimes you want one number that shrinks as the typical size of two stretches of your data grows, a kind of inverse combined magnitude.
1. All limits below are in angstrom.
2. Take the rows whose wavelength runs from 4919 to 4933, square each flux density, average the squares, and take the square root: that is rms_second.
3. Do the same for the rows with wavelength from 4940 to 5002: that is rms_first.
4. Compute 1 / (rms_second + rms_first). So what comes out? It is 0.0326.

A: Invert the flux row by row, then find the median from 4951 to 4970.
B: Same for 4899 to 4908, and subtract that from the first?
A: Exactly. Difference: 0.006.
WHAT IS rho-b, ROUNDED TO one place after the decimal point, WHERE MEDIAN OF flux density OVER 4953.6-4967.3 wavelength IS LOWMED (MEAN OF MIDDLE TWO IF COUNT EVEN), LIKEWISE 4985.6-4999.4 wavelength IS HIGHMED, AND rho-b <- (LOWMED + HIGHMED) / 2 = 15.5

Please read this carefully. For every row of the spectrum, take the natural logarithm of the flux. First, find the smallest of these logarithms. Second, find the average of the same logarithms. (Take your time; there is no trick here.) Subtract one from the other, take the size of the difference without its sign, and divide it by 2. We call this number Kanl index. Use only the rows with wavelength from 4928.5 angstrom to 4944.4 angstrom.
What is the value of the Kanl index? 0.0452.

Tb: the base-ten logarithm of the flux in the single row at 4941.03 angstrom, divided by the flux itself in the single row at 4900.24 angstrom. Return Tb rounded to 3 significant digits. 0.0696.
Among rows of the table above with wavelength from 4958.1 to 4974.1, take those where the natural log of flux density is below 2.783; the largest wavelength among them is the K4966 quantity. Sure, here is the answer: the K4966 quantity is 4970.70 angstrom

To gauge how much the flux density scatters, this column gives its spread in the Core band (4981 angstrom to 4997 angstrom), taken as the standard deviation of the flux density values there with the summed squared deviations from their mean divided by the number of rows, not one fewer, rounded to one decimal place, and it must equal 1.2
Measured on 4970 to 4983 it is 1.3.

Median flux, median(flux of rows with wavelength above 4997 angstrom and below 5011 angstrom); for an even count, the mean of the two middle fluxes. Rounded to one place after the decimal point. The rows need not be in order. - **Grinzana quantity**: 14.8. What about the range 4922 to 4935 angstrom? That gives 16.0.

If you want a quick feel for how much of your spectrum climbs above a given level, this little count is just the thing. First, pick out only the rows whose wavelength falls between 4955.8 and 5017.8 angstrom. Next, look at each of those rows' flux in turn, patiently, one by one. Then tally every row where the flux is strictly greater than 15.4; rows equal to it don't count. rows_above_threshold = 11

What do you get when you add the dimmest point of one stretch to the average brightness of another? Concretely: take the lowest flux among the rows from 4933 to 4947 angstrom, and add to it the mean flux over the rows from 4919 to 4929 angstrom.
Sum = 28.7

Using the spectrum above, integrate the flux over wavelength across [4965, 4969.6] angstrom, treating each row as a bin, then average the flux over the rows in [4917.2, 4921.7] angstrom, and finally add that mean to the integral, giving 82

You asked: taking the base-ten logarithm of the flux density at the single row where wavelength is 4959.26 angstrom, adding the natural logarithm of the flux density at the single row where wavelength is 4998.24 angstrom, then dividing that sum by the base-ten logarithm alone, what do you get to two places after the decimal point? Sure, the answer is 3.35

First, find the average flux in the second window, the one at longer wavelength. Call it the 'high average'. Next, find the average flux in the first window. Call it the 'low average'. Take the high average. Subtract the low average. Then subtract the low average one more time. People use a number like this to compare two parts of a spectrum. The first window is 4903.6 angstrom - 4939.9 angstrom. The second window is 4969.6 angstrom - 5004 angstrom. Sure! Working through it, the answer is -15.64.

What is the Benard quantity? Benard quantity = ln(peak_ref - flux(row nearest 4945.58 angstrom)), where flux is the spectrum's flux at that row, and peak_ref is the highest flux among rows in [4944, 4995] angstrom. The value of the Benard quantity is -0.6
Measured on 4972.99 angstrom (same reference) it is -2.3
